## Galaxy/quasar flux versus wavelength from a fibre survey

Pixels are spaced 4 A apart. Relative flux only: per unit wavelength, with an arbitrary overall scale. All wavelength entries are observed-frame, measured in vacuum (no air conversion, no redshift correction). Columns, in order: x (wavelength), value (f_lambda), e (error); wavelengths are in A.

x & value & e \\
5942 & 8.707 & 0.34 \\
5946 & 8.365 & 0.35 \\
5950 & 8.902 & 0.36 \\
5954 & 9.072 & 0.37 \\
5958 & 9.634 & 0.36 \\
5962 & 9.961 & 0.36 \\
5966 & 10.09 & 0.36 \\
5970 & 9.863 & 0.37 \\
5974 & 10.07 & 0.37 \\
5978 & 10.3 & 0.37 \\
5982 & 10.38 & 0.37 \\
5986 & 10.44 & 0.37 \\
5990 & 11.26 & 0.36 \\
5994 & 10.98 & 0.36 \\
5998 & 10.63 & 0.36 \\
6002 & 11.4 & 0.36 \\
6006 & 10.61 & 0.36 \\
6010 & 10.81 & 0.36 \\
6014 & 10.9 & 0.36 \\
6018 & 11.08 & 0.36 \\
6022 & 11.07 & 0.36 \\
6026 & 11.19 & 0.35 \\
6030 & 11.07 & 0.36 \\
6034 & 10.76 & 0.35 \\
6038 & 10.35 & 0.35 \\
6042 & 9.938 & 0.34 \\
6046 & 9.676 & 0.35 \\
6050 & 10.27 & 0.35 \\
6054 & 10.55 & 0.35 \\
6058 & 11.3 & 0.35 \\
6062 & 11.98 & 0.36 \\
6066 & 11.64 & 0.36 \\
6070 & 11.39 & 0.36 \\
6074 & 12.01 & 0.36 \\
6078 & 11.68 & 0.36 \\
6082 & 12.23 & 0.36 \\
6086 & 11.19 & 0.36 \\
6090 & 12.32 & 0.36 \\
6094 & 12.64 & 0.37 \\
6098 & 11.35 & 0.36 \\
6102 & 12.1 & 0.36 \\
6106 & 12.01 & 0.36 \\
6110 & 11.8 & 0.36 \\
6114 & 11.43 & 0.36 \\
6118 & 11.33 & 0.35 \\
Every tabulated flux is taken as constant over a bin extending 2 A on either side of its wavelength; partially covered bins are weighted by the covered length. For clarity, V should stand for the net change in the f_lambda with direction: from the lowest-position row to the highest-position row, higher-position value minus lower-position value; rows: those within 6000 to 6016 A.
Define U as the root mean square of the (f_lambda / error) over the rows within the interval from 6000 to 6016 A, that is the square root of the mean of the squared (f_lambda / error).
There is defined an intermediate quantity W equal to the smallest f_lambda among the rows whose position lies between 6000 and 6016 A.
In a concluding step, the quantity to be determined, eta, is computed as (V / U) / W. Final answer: -0.0016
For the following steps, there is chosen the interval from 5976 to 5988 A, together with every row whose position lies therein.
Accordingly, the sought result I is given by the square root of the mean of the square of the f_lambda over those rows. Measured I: 10.4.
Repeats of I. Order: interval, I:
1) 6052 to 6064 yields 11.3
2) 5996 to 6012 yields 10.9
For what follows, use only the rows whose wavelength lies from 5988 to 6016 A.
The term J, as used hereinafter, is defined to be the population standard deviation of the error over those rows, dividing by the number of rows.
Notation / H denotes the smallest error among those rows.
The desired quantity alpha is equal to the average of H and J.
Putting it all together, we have 0.180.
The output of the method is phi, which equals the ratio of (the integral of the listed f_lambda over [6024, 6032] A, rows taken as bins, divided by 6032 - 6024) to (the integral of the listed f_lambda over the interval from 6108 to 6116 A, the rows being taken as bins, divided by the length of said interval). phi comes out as 0.96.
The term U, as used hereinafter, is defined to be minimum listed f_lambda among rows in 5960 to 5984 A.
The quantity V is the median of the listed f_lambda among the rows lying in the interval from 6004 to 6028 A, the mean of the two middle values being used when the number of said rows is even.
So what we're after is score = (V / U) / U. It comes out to 0.113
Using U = 9.863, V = 11.0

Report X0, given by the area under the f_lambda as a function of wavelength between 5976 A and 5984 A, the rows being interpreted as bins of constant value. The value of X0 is 83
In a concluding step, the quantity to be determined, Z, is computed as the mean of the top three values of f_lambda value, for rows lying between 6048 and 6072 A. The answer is 11.7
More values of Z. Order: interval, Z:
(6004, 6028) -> 11.1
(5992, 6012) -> 11.1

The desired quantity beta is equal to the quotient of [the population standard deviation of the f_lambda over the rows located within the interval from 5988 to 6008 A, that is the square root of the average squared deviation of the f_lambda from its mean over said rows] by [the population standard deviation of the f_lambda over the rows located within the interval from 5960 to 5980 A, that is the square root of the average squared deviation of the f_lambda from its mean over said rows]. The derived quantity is 2.2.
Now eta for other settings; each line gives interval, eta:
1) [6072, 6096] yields 0.0017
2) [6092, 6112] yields -0.0022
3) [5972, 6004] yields 0.0045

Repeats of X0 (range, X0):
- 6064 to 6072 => 92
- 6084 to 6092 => 94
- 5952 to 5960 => 75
